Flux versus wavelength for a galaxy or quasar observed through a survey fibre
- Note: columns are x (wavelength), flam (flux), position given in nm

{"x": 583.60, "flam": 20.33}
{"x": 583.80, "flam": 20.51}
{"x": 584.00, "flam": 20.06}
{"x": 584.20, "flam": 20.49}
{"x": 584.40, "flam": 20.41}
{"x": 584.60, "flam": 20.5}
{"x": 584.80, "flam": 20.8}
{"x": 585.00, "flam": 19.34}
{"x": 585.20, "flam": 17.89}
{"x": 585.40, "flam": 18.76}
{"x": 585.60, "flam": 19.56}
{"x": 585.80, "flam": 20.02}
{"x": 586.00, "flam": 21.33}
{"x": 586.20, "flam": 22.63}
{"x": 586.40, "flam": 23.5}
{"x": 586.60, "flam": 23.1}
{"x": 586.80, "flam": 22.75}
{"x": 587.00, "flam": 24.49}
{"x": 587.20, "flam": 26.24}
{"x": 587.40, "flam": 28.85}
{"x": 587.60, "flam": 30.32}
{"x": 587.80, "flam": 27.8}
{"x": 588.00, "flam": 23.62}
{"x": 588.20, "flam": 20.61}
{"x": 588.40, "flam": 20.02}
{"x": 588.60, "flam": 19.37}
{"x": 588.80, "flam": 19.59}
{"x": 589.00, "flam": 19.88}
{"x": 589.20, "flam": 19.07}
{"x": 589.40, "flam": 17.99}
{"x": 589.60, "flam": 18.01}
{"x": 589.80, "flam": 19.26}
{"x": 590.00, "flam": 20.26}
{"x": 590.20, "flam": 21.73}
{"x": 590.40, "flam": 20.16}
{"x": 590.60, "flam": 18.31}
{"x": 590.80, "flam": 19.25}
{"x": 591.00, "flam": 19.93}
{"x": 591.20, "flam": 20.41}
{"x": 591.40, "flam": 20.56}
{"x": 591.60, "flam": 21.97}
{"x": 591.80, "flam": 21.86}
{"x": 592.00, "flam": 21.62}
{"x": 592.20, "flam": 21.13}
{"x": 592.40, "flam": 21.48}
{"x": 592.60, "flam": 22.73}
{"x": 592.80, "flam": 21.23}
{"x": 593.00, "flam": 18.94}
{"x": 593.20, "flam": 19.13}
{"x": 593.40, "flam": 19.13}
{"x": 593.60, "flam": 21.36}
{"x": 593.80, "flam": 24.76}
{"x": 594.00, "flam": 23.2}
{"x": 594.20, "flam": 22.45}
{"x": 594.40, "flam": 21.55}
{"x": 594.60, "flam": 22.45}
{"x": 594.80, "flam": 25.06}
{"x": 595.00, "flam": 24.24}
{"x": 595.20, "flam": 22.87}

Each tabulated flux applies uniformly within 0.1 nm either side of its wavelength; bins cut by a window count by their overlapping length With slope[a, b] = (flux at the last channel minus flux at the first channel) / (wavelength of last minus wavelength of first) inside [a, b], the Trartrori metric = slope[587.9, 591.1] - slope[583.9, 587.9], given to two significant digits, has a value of -3.3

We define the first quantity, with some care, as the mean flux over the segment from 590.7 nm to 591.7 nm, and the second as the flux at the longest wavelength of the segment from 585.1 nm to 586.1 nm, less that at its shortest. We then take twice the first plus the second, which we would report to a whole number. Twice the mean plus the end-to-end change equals 44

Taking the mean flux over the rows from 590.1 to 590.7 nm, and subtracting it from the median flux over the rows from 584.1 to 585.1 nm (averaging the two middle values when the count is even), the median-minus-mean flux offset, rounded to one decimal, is 0.4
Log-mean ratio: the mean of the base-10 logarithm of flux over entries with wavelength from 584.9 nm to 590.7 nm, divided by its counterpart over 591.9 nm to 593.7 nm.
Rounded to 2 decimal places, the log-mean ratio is 1.01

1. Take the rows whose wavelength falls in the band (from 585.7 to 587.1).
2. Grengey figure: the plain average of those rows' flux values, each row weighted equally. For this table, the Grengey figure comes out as 22.5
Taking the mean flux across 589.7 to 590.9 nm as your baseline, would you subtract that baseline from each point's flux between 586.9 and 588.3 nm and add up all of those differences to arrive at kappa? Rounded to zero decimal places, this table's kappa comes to 43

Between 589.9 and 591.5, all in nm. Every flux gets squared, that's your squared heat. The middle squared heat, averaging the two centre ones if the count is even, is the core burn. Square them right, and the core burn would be 408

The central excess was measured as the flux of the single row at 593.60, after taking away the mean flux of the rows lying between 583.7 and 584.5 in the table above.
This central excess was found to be 1.0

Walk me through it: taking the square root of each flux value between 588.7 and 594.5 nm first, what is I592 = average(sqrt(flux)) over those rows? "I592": 4.53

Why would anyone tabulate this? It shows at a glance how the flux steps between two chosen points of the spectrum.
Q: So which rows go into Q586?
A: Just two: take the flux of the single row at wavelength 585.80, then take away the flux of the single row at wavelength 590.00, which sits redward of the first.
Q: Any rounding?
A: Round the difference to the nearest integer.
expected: 0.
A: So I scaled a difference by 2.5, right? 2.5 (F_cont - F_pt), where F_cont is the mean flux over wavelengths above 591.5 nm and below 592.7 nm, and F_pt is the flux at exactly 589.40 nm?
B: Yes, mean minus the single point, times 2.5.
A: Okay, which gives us 10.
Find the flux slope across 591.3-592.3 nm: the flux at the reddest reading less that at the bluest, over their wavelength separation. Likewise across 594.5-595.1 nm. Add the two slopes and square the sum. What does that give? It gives 27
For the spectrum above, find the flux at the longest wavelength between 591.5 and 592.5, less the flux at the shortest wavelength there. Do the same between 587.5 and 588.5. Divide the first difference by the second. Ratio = 0.0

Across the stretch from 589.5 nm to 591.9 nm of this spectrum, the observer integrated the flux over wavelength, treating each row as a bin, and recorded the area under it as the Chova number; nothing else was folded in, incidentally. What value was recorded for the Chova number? 48.3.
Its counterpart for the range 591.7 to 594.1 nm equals 51.3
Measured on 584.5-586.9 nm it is 50.0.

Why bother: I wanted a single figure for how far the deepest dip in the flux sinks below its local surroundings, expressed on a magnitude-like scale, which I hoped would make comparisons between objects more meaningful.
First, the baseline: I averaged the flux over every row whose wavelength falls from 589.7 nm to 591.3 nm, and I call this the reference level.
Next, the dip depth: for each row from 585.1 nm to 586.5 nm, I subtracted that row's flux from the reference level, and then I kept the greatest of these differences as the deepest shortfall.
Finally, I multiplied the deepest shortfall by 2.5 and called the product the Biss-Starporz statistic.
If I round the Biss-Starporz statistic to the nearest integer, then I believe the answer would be 5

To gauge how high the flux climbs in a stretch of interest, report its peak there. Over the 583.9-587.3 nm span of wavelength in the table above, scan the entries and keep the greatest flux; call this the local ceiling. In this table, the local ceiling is 26.24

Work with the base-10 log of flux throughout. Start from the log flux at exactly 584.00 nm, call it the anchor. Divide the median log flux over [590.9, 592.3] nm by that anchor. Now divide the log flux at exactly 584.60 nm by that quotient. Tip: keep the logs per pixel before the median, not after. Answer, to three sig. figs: 1.29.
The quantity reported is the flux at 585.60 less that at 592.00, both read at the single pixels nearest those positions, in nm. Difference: -2.1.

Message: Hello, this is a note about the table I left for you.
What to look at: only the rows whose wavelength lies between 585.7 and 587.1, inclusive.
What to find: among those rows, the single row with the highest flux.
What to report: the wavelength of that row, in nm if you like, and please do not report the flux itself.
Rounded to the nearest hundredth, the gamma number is 587.00 nm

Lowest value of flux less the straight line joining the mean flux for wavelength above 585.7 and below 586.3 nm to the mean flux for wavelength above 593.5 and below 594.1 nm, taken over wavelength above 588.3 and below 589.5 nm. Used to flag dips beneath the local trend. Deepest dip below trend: -4.1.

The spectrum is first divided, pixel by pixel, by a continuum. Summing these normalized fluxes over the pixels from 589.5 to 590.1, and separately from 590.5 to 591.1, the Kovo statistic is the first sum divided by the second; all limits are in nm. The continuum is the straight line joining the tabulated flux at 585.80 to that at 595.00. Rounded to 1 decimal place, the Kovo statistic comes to 1.0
